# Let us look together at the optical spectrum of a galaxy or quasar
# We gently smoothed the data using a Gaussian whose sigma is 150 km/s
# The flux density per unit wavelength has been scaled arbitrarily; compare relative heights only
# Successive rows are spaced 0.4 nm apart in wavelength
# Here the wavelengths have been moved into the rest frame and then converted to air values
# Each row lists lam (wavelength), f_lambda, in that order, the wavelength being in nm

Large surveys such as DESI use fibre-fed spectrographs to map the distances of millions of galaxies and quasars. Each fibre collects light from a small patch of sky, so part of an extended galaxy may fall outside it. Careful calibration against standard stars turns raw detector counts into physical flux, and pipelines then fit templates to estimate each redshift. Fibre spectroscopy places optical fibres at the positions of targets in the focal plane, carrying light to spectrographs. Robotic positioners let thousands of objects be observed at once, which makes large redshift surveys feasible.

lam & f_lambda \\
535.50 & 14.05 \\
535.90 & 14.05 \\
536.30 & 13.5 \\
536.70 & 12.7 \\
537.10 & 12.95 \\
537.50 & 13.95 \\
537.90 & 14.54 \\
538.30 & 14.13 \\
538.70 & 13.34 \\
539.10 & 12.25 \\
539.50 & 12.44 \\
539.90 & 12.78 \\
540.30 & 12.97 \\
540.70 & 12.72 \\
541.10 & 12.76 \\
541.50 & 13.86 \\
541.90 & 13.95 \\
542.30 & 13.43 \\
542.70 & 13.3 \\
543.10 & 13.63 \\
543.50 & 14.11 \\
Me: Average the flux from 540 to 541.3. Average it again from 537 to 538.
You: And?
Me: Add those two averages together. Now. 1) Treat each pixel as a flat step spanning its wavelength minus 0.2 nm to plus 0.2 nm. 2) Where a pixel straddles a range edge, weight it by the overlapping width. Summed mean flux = 26.6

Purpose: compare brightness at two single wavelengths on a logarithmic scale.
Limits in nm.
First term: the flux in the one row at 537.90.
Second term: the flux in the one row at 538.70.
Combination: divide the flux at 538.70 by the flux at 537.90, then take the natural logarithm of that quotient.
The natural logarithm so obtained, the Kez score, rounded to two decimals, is -0.09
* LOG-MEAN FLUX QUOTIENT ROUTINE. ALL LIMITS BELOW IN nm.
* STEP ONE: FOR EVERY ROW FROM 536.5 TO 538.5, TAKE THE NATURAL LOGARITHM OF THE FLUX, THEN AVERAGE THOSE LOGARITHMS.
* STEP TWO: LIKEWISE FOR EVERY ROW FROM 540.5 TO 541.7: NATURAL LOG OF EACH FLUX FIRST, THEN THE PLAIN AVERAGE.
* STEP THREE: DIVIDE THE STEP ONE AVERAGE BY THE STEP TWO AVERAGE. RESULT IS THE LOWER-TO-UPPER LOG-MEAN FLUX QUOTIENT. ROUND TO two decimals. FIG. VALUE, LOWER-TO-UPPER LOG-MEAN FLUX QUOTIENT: 1.02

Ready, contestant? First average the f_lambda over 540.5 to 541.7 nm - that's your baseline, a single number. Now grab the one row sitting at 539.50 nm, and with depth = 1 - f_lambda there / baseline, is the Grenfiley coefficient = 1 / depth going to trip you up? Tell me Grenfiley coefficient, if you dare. 19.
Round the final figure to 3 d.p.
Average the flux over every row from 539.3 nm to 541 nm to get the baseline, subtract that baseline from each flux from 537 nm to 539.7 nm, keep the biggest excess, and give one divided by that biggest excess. 0.552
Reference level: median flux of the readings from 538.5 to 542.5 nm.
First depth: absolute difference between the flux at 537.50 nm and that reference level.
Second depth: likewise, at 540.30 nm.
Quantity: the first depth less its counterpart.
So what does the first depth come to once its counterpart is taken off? 1.0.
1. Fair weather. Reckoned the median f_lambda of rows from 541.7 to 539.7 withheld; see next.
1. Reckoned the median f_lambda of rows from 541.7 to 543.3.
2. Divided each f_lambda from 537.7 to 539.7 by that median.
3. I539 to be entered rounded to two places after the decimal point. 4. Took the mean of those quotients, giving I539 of 0.99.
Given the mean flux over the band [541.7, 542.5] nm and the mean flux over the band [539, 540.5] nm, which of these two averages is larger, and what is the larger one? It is 13.69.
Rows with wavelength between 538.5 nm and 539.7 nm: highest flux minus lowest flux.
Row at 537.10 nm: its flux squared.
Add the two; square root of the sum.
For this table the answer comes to 13.0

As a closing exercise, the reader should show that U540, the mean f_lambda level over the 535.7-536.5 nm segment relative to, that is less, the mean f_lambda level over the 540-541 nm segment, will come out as 0.9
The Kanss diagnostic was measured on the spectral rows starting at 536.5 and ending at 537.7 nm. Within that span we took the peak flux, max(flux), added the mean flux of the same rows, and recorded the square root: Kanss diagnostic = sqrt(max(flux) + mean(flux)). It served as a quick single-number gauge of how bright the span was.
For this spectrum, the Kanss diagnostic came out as 5.21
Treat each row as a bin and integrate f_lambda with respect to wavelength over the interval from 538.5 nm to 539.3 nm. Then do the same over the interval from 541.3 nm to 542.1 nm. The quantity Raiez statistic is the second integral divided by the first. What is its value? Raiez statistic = 1.09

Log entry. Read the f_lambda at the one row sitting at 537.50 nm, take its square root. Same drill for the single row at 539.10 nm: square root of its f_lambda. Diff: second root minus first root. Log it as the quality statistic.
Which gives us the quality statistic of -0.23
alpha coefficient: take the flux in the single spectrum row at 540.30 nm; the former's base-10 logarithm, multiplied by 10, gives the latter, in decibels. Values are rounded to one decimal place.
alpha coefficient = 11.1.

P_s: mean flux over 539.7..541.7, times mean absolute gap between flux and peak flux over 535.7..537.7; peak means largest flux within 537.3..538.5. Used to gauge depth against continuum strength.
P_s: 14.4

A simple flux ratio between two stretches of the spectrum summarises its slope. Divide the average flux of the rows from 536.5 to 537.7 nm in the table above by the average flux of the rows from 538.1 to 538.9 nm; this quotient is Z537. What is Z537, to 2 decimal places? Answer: 0.96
